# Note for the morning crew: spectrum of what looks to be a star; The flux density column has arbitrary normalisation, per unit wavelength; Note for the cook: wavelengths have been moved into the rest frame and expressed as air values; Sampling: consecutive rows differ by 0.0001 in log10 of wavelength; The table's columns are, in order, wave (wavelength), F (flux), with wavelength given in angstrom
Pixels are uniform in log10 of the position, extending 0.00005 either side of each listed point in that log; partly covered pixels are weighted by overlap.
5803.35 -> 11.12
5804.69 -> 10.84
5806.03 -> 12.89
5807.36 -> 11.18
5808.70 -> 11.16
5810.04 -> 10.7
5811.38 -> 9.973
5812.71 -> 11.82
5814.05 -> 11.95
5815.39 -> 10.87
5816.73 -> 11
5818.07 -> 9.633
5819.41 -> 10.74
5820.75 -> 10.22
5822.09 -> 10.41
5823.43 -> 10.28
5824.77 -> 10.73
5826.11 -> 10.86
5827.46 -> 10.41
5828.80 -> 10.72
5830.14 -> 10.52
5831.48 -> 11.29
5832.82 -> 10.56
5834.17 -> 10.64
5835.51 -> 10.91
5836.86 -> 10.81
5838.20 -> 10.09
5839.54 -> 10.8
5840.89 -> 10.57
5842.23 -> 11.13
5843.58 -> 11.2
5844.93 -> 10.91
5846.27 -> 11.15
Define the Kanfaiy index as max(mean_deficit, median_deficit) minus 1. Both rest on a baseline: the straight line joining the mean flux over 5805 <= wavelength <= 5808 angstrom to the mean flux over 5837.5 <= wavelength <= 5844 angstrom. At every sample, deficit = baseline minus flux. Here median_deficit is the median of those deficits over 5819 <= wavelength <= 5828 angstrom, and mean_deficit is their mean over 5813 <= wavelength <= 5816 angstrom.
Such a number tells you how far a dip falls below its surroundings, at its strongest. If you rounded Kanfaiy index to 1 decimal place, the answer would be -0.2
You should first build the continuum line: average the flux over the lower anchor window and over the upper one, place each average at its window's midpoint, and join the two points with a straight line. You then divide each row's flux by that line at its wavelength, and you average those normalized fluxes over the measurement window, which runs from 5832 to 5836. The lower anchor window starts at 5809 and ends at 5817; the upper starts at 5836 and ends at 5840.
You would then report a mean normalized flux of 1.01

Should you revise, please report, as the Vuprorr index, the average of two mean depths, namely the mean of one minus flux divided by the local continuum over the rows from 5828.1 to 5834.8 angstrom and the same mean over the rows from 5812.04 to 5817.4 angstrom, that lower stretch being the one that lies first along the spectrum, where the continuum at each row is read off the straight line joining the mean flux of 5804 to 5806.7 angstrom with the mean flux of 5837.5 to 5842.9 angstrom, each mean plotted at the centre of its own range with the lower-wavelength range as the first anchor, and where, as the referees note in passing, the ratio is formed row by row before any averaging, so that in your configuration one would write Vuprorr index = 0.02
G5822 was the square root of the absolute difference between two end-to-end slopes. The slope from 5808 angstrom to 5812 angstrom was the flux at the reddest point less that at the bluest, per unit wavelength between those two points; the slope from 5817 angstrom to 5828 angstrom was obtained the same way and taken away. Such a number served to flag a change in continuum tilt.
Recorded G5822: 0.73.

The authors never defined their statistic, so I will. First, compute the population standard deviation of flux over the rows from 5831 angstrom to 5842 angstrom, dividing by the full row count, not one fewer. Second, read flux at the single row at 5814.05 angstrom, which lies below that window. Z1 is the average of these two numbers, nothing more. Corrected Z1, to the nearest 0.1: 6.1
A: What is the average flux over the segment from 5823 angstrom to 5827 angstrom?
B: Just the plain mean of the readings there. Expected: 10.6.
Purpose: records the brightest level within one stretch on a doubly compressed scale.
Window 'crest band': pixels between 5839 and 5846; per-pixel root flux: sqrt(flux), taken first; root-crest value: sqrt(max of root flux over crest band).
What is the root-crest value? 1.83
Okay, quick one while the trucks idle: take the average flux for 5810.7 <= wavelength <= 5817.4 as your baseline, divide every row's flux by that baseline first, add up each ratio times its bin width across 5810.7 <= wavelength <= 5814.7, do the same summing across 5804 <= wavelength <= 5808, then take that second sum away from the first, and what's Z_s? -0.14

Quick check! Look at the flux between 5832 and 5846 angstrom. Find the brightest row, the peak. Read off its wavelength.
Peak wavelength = 5843.58 angstrom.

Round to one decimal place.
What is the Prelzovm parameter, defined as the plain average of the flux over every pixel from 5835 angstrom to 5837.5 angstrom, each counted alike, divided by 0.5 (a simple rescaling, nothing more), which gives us 21.7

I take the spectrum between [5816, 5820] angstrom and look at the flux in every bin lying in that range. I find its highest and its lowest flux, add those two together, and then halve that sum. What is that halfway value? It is 10.3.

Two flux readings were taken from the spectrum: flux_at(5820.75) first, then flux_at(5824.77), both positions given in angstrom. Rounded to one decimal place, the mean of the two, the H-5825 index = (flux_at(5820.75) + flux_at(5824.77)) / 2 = 10.5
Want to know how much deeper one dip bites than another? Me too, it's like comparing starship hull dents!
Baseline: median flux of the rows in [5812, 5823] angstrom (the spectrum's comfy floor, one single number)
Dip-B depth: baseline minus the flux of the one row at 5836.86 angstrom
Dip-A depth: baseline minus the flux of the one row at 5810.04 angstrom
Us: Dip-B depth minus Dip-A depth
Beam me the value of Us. -0.11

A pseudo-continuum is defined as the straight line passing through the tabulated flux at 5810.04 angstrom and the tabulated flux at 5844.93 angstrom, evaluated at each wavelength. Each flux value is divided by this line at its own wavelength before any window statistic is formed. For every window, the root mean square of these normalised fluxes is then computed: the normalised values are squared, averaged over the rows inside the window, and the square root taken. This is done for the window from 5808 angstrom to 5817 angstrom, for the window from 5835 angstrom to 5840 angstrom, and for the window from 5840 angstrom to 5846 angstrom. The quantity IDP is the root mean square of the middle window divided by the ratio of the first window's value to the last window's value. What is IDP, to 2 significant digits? 0.95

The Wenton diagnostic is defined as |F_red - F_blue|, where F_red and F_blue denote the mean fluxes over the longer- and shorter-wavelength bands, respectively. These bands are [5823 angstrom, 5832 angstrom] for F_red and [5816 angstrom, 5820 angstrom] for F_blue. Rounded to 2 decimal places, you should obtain 0.23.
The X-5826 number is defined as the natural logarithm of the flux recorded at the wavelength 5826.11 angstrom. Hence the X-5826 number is 2.39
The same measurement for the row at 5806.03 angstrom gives 2.56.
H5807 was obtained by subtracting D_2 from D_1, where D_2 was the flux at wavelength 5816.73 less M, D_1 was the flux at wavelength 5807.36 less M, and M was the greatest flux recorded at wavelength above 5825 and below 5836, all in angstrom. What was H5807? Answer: 0.2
